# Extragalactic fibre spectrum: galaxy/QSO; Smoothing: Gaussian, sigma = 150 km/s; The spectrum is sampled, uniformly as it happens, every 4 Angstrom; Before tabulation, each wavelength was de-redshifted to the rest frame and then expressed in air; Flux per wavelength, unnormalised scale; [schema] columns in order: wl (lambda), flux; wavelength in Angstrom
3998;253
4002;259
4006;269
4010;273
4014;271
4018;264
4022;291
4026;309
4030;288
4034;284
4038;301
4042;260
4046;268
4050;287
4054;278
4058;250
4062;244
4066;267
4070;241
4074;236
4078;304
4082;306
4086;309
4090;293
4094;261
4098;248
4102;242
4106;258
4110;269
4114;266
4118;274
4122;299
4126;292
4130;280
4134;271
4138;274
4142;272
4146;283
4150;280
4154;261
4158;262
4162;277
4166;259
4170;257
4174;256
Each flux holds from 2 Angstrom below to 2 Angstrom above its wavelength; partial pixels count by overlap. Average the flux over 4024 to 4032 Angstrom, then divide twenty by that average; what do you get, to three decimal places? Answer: 0.067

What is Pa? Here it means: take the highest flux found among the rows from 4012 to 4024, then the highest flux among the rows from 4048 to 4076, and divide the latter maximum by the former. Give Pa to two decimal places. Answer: 0.99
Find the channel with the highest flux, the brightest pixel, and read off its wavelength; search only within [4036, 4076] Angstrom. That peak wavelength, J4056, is 4038 Angstrom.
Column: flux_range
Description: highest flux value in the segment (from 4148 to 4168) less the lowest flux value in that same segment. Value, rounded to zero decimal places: 21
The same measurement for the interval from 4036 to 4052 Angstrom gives 41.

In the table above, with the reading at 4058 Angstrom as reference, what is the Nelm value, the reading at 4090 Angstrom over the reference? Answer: 1.17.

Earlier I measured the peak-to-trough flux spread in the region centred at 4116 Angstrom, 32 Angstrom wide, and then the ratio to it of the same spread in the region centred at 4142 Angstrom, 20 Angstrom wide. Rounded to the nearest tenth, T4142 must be 0.2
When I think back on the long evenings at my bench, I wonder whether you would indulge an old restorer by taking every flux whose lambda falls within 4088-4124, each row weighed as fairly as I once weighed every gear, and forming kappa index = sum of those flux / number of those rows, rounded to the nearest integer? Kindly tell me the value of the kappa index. 268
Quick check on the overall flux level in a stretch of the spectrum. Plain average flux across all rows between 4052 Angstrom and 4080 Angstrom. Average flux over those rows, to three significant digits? 260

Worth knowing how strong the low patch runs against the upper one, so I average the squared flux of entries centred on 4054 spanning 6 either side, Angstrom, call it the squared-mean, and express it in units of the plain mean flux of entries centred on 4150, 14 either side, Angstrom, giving 272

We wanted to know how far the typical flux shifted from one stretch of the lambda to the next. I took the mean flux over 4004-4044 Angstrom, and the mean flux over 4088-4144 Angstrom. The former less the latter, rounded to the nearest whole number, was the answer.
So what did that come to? 10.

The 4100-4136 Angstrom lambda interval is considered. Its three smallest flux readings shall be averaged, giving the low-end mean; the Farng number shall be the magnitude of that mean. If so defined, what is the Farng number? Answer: 255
